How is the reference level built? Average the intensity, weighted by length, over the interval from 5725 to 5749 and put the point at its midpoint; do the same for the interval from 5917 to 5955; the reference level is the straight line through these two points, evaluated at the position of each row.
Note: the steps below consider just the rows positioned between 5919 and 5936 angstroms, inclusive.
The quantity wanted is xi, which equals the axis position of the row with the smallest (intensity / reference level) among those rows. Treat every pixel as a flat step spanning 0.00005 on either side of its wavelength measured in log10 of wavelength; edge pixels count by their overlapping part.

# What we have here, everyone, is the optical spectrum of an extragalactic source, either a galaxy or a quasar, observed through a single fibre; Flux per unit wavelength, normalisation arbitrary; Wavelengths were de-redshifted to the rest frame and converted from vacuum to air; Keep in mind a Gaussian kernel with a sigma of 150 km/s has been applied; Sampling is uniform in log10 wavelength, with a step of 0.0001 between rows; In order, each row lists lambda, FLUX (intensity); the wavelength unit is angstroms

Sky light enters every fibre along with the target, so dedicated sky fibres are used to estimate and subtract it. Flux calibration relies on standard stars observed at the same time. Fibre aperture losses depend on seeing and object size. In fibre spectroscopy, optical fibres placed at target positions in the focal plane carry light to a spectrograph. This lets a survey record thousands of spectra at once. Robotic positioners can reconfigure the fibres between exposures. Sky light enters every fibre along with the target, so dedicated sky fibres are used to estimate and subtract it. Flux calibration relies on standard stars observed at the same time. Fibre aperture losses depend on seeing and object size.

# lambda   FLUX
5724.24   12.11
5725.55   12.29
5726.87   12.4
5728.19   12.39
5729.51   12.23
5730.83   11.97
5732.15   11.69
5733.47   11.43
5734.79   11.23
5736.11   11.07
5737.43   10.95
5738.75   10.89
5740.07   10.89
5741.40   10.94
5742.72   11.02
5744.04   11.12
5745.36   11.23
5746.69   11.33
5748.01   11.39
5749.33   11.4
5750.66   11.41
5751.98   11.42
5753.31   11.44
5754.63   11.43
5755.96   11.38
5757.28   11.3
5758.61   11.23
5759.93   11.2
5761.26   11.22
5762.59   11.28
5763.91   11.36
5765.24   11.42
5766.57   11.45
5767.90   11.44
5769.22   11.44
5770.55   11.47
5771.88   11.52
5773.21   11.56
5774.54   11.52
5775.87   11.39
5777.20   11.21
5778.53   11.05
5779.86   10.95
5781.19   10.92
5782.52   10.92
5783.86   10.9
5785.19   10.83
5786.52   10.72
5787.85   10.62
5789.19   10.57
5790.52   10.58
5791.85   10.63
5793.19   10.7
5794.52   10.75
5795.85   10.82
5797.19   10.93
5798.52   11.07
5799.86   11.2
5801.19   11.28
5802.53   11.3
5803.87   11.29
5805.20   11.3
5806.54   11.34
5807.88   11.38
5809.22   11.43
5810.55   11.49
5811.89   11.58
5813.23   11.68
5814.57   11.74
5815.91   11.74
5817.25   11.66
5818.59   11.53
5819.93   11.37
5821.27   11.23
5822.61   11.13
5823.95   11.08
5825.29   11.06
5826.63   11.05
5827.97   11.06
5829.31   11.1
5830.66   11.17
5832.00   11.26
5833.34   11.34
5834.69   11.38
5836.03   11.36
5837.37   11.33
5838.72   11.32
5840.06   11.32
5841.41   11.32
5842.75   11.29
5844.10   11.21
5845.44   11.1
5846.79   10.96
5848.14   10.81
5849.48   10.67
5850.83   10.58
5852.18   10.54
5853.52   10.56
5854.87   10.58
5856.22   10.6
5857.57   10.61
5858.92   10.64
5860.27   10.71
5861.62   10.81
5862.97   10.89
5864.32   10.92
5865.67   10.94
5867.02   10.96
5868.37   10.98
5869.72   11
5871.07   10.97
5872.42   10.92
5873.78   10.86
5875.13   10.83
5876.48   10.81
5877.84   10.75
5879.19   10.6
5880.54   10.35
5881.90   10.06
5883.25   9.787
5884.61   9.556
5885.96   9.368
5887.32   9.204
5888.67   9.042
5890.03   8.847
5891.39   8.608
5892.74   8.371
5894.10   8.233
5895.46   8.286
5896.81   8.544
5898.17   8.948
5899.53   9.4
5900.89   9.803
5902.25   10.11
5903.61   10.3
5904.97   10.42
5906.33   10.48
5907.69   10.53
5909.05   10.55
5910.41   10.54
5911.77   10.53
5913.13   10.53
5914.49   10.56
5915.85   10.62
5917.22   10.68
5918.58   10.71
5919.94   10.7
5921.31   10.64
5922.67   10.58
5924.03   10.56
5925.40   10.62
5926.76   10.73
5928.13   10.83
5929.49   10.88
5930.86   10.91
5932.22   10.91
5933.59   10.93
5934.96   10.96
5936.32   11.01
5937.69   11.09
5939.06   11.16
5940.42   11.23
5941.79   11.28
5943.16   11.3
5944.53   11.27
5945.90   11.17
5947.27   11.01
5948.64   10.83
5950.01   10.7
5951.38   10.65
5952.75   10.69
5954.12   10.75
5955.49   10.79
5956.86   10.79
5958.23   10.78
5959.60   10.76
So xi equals 5924.03 angstroms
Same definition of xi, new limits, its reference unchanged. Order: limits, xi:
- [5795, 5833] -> 5795.85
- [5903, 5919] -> 5903.61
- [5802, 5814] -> 5803.87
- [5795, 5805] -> 5795.85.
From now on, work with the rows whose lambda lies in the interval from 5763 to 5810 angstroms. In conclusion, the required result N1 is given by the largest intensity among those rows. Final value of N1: 11.56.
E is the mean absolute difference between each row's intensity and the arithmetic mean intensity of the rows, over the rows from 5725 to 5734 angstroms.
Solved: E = 0.31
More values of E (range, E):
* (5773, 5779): 0.17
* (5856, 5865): 0.11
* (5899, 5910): 0.32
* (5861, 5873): 0.04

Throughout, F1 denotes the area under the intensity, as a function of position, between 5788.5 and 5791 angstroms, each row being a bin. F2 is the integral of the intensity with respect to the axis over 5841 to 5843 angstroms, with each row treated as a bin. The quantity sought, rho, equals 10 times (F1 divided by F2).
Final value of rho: 12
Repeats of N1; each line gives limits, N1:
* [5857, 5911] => 11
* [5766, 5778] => 11.56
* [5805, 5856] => 11.74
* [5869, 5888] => 11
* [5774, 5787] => 11.52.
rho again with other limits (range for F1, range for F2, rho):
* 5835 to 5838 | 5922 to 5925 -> 11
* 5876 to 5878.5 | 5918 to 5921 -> 8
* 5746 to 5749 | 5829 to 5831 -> 15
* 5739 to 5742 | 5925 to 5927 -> 15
